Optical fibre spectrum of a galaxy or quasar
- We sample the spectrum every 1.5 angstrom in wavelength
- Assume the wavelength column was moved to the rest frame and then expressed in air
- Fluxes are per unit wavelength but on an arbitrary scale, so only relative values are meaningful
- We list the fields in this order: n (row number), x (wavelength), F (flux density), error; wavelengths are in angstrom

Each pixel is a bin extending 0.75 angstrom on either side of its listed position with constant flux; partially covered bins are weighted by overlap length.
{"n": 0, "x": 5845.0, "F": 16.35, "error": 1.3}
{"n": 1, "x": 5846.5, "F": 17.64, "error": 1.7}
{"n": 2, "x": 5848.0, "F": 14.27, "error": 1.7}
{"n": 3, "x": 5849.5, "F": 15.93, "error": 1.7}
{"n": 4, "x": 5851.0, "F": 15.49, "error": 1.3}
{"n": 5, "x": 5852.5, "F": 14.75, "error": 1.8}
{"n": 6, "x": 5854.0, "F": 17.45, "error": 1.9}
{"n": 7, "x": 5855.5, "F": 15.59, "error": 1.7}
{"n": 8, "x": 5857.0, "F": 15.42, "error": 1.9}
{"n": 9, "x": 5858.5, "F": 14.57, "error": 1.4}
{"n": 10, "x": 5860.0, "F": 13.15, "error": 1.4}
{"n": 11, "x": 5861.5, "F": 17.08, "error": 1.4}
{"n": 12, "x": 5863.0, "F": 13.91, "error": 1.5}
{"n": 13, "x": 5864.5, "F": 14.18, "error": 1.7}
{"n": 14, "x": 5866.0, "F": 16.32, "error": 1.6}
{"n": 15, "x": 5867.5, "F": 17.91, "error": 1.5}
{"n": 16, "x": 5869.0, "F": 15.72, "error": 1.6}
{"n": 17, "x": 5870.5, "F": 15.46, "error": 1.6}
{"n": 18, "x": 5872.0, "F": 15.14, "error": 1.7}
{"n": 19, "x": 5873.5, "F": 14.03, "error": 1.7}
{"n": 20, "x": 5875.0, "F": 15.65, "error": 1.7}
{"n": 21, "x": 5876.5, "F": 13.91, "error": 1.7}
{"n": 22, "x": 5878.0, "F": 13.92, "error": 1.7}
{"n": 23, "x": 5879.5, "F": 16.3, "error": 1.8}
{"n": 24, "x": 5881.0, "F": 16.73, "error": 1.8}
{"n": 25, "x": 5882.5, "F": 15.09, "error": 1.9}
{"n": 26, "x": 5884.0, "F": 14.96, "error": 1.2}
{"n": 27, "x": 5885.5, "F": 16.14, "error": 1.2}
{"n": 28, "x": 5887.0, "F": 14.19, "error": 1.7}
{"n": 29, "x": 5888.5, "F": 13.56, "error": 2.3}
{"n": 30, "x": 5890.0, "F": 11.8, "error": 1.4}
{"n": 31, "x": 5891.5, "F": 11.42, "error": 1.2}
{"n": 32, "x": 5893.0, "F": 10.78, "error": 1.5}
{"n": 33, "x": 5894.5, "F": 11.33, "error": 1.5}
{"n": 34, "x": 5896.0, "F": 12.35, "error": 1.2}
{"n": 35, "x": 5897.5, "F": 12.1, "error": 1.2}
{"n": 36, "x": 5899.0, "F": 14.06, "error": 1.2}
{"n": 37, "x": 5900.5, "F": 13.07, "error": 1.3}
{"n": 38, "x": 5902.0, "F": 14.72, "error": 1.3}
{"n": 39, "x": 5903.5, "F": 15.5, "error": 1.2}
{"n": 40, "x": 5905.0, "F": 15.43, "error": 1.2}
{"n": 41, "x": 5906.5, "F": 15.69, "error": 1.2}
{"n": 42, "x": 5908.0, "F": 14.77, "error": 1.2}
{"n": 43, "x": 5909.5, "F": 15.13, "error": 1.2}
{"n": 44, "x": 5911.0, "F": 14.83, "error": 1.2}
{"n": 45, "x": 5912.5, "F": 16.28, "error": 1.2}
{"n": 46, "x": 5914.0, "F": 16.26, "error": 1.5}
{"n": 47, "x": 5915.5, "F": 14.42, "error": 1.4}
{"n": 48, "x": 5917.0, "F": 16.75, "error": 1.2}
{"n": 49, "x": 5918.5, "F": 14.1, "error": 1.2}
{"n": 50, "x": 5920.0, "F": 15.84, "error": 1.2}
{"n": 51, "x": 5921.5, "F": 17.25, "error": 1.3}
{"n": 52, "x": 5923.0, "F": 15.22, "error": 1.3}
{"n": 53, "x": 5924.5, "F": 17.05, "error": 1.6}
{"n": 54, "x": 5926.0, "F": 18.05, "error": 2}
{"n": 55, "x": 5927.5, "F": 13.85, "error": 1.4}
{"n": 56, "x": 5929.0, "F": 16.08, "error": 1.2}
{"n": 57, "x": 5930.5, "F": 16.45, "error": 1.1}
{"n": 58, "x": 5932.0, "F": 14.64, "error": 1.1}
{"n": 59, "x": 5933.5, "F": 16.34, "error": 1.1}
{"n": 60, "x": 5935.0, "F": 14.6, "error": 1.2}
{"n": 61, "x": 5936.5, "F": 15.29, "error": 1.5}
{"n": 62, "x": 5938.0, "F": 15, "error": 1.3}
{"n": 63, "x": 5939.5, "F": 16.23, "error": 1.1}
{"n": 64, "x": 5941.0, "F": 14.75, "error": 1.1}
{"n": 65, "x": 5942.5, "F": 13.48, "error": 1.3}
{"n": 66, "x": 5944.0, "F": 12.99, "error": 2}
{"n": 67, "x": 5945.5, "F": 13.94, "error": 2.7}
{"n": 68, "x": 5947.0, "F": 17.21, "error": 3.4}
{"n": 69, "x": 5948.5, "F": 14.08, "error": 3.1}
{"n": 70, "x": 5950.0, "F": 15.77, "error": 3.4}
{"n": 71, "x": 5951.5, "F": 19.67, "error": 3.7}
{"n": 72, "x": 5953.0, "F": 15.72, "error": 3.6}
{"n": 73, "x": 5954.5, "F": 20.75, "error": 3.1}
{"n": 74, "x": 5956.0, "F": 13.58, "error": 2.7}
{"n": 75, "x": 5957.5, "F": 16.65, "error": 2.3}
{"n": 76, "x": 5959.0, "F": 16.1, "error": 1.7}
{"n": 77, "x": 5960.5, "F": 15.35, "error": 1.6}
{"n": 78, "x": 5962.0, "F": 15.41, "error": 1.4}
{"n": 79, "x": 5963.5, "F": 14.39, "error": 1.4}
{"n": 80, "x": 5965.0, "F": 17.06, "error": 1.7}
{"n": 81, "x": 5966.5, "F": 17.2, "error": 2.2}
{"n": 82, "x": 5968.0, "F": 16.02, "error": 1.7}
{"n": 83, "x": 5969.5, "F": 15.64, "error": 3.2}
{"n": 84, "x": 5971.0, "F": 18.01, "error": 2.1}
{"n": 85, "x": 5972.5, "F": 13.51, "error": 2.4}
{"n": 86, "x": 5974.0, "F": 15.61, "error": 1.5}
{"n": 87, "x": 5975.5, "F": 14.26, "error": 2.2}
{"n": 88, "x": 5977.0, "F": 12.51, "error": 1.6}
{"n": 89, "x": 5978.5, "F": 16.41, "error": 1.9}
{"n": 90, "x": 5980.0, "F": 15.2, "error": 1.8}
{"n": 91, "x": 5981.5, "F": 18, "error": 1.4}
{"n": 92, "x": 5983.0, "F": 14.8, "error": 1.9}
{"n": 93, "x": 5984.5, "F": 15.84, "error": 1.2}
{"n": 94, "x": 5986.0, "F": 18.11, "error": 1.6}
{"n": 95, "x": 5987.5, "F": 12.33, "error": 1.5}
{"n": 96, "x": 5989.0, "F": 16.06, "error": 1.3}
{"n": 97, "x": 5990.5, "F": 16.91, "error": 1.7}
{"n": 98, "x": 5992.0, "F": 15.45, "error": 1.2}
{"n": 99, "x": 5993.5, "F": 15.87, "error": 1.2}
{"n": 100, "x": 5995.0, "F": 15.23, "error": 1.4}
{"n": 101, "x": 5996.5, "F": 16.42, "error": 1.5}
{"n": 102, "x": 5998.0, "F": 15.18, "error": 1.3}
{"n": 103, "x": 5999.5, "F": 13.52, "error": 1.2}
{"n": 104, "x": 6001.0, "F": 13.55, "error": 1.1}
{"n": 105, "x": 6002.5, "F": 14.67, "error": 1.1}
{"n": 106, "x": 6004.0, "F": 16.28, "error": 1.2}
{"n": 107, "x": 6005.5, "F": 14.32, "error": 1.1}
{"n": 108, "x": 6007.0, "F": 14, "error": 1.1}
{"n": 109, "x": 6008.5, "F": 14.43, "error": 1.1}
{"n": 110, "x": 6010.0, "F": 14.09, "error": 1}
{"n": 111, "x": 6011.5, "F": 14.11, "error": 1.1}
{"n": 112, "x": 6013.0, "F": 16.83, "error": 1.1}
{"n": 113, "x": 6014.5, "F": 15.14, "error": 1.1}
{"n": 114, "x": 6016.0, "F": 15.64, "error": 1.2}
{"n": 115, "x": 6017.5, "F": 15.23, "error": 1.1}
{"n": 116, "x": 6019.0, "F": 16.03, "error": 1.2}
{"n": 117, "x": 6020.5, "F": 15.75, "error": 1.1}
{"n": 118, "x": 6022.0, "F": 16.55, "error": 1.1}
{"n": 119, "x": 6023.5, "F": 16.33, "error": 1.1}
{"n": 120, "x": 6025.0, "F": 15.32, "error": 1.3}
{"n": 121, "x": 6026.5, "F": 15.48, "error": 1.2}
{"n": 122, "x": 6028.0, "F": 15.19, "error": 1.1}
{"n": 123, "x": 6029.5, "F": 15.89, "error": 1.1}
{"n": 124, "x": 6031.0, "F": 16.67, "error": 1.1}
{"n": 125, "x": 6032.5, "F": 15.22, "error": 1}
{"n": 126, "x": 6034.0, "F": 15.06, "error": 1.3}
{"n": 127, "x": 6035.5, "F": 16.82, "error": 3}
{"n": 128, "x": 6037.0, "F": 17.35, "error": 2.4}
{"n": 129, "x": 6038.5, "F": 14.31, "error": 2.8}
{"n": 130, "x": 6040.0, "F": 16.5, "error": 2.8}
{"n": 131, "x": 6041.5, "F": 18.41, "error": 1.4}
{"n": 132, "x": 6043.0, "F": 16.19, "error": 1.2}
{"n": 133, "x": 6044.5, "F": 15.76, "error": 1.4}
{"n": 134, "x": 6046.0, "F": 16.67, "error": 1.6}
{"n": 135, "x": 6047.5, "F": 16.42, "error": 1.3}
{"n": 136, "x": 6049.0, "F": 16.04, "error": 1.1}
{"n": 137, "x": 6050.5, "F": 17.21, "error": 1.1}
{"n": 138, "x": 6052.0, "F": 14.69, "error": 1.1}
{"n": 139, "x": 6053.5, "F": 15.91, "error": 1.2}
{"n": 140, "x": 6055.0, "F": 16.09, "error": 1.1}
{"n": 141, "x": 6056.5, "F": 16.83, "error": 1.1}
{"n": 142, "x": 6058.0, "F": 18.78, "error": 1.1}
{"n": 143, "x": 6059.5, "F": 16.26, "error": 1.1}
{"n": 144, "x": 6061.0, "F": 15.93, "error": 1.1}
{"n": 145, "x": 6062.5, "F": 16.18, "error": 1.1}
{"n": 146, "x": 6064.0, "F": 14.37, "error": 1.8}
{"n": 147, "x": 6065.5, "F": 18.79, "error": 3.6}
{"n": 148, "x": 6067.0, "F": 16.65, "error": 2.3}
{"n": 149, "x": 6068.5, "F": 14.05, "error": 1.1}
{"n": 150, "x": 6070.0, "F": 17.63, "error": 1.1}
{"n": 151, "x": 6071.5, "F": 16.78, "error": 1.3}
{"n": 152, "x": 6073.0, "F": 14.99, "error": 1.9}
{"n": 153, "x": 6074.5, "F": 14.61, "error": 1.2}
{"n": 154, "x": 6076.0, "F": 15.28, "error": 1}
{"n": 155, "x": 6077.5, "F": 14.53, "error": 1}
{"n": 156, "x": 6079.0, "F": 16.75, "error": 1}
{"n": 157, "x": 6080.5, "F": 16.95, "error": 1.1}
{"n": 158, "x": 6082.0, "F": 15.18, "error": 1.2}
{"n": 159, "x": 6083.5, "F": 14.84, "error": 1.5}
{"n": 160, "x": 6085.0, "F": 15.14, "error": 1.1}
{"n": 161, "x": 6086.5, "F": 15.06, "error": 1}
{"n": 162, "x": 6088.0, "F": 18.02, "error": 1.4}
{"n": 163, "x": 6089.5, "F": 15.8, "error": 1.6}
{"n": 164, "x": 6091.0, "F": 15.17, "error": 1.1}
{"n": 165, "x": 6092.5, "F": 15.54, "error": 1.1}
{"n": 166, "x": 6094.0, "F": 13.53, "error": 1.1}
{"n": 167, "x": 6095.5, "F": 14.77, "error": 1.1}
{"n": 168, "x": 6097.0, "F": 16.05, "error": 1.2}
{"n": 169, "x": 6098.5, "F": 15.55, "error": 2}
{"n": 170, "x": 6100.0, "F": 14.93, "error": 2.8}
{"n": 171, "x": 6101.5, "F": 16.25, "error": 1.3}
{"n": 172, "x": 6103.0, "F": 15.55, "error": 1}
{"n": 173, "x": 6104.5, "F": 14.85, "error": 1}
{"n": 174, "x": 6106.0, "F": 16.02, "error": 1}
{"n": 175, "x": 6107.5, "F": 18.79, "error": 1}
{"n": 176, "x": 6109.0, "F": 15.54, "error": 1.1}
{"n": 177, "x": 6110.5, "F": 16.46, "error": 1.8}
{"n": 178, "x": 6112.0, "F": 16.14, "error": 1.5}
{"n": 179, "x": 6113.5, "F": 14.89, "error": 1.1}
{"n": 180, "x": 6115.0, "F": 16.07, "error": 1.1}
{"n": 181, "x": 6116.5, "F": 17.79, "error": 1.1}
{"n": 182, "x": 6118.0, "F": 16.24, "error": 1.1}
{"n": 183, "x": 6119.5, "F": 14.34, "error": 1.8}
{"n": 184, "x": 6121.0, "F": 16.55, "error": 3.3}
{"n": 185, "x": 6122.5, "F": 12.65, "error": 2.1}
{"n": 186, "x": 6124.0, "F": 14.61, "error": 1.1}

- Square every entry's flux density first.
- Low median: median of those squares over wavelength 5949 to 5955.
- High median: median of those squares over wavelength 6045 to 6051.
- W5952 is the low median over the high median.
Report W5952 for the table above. 1.16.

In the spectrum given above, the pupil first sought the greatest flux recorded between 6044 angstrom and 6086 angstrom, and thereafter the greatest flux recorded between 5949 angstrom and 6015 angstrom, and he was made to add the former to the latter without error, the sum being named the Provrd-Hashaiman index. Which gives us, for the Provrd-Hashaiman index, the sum 39.5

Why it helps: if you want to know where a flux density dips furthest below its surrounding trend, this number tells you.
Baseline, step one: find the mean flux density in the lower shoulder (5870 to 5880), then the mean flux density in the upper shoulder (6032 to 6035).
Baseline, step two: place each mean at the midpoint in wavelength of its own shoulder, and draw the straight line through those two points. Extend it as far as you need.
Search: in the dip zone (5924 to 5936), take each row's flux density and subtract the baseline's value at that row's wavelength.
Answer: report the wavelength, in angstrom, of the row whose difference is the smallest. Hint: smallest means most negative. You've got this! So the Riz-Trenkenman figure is 5927.5 angstrom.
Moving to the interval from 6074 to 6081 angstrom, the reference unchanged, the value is 6077.5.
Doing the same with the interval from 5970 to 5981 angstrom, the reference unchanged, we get 5977.0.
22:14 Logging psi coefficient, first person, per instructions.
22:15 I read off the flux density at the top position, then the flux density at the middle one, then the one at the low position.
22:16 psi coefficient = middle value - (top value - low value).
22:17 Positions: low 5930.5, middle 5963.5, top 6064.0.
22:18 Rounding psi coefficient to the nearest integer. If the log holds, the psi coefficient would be 16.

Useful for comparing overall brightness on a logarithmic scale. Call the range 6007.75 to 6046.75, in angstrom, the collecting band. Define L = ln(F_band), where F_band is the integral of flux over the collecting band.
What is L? 6.42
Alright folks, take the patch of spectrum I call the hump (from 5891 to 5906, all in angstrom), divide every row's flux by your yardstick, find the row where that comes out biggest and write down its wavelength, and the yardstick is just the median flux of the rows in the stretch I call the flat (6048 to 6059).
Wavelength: 5903.5 angstrom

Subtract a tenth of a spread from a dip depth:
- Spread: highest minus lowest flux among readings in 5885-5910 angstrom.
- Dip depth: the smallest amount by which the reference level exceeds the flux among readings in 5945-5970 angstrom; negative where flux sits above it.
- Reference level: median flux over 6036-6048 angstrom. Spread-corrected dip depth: -4.8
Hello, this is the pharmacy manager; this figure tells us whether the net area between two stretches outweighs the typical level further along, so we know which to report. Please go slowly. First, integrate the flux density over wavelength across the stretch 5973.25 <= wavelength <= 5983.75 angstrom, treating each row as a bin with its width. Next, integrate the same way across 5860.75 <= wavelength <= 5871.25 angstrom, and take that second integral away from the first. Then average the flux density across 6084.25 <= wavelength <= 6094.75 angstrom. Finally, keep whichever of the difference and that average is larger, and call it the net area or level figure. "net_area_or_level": 15.5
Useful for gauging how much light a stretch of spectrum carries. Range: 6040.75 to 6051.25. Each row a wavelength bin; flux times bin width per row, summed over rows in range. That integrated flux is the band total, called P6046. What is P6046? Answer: 175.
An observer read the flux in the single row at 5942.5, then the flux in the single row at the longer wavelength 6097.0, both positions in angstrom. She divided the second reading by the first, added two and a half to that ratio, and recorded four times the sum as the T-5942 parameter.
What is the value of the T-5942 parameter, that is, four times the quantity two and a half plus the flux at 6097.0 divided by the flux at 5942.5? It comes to 14.8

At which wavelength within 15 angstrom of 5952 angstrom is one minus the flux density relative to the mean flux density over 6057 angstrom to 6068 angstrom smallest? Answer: 5954.5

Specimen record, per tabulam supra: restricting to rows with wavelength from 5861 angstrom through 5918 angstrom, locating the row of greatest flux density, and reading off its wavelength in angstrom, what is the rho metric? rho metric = 5867.5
